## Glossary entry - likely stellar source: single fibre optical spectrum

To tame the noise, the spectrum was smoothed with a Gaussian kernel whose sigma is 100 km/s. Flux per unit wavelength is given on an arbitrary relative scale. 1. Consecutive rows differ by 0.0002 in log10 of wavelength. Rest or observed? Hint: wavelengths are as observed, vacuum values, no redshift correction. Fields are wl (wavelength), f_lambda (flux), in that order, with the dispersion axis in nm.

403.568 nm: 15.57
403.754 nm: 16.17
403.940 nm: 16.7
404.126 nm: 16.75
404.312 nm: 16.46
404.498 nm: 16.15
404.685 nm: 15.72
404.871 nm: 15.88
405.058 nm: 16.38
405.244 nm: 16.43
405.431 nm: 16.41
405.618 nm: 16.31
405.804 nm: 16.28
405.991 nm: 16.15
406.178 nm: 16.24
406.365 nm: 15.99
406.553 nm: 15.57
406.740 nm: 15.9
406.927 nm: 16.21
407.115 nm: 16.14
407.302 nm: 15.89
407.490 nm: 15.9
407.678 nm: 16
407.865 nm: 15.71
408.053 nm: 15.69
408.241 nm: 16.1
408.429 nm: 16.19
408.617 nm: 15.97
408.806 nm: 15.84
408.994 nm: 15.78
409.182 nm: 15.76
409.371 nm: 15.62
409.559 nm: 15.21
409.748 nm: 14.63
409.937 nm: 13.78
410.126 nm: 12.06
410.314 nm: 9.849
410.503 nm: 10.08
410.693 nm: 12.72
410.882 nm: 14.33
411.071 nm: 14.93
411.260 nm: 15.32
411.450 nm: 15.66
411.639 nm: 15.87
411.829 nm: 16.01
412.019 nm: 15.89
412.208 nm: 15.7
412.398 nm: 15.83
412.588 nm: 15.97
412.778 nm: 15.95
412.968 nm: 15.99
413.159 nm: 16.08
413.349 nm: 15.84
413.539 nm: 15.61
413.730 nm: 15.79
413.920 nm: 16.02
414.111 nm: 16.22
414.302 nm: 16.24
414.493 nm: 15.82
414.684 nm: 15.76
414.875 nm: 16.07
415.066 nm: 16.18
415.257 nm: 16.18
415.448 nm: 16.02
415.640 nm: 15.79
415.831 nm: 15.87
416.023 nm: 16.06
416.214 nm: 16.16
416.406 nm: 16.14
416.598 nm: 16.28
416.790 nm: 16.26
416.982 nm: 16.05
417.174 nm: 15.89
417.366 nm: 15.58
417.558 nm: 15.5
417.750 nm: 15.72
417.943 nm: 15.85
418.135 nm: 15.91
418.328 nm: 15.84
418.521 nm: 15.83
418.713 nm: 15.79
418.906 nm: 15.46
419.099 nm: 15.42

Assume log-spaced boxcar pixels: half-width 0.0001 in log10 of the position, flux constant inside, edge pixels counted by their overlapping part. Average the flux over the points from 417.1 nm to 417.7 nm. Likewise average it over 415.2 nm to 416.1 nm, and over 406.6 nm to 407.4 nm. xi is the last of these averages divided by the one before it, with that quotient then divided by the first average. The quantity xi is 0.064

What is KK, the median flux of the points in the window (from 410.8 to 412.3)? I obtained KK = 15.7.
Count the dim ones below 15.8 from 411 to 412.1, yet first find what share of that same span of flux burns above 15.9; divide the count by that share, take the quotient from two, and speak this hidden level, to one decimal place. -16.0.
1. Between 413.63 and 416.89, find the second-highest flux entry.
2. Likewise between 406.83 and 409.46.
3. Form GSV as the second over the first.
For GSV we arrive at 1.00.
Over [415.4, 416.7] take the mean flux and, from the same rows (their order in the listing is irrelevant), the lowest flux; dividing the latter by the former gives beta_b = 0.984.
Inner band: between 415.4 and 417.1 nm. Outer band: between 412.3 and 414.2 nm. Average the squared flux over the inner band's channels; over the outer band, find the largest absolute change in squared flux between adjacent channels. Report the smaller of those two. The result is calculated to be 8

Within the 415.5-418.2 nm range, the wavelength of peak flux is 416.598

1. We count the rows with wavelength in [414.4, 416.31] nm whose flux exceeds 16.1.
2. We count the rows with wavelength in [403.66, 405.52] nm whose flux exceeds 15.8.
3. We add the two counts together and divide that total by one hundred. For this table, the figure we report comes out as 0.12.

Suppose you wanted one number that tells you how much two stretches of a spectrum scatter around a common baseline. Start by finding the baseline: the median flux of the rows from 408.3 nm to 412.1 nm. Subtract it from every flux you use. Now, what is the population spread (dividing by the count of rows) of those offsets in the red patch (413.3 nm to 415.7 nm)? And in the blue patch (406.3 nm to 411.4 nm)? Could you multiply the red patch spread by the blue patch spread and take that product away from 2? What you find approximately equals 1.65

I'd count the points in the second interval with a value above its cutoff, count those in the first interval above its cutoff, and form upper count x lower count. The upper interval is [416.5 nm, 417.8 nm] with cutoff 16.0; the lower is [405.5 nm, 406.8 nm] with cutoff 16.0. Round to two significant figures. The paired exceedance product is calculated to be 12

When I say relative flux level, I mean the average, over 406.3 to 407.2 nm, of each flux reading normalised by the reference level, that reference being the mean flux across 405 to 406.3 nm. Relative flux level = 0.98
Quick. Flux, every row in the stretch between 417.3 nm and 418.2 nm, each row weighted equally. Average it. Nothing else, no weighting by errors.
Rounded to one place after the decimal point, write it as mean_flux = 15.7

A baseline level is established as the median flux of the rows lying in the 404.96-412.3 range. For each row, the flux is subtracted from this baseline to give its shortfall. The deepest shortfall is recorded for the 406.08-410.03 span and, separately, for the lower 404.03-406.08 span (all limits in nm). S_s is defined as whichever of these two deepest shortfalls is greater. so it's 2.1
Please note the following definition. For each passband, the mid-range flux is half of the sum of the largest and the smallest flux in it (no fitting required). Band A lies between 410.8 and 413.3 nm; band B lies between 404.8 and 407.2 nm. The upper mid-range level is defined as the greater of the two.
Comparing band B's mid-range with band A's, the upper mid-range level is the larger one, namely 16.00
